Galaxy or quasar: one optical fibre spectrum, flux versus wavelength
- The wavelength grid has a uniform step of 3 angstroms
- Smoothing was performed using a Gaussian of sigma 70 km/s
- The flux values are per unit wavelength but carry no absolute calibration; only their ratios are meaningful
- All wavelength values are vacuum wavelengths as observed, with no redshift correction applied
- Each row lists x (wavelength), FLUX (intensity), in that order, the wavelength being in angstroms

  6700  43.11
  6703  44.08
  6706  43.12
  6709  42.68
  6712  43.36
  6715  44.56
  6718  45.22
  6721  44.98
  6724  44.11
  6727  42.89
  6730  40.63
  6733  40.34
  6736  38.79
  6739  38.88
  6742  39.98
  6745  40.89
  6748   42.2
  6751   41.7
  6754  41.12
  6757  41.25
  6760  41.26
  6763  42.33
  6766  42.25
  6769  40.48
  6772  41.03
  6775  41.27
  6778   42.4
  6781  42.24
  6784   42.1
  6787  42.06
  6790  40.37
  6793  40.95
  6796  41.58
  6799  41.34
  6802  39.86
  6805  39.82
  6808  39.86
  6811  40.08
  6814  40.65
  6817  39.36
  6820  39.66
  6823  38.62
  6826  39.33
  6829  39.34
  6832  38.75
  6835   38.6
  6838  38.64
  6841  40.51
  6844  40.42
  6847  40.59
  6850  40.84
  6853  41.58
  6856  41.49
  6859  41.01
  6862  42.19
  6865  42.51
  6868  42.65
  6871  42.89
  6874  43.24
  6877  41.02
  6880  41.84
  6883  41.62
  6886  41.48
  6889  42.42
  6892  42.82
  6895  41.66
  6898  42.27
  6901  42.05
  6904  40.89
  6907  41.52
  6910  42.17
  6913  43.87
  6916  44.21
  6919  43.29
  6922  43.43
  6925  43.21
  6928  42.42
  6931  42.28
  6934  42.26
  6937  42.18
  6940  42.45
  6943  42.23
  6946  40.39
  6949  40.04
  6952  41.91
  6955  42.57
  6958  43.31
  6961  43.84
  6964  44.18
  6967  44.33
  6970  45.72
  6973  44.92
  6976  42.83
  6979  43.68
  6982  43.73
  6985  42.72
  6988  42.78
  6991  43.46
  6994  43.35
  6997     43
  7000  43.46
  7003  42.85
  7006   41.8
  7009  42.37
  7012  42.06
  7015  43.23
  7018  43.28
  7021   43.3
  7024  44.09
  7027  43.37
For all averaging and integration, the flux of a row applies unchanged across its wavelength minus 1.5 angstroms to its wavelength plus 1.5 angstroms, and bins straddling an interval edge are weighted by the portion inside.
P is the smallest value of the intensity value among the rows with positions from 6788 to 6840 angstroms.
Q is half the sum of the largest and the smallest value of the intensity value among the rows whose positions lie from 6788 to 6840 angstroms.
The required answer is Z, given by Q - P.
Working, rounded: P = 38.6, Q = 40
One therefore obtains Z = 1.49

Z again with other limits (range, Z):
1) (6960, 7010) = 1.96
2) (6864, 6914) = 1.49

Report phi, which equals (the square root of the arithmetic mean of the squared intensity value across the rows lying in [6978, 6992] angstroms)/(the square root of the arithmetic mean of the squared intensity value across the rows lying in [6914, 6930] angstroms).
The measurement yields 1.00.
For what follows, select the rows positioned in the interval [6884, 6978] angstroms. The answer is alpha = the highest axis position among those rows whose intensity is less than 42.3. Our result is 6952 angstroms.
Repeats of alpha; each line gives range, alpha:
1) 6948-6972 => 6952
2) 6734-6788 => 6787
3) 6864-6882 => 6880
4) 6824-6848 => 6847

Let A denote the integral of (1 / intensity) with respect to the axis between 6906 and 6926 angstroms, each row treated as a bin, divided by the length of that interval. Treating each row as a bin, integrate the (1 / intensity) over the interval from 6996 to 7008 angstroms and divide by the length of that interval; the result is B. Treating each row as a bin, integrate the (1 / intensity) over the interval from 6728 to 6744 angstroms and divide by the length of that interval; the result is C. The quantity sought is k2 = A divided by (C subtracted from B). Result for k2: -14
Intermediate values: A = 0.0232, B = 0.0234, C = 0.0251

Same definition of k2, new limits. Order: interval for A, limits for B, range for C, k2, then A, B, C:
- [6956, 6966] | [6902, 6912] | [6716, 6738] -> 67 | 0.0229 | 0.0240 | 0.0237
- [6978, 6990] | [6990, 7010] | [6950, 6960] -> -112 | 0.0231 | 0.0233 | 0.0235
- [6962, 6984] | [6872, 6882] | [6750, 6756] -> -59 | 0.0227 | 0.0238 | 0.0242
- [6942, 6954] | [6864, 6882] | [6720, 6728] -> 27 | 0.0243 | 0.0236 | 0.0227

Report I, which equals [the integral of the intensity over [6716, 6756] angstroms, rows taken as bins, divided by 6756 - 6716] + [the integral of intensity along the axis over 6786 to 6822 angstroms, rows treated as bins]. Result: 1497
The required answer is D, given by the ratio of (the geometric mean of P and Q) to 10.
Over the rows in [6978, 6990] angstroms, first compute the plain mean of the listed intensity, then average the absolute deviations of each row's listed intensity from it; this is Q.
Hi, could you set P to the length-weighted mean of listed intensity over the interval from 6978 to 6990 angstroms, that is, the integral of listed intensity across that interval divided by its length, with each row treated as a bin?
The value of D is 0.45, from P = 43.2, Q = 0.48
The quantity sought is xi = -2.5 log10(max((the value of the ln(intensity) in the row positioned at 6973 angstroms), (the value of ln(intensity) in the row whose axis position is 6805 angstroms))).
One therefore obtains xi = -1.45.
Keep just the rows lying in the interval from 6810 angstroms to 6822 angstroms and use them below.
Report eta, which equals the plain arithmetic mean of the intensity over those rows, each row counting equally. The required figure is 39.9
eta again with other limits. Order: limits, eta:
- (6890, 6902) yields 42.2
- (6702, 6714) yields 43.3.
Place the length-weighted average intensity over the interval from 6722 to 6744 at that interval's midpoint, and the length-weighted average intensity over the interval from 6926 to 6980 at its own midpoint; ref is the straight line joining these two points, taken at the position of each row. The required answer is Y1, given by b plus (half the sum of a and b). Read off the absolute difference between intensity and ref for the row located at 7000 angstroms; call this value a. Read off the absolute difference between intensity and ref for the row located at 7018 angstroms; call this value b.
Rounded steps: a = 0.2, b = 0.16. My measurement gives 0.3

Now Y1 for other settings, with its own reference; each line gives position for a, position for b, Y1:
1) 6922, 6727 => 3.5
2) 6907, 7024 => 1.4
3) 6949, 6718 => 8.1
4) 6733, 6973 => 3.1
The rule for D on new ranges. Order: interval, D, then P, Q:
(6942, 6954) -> 0.62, 41.2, 0.93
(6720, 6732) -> 0.77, 43.0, 1.39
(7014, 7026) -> 0.37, 43.5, 0.31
